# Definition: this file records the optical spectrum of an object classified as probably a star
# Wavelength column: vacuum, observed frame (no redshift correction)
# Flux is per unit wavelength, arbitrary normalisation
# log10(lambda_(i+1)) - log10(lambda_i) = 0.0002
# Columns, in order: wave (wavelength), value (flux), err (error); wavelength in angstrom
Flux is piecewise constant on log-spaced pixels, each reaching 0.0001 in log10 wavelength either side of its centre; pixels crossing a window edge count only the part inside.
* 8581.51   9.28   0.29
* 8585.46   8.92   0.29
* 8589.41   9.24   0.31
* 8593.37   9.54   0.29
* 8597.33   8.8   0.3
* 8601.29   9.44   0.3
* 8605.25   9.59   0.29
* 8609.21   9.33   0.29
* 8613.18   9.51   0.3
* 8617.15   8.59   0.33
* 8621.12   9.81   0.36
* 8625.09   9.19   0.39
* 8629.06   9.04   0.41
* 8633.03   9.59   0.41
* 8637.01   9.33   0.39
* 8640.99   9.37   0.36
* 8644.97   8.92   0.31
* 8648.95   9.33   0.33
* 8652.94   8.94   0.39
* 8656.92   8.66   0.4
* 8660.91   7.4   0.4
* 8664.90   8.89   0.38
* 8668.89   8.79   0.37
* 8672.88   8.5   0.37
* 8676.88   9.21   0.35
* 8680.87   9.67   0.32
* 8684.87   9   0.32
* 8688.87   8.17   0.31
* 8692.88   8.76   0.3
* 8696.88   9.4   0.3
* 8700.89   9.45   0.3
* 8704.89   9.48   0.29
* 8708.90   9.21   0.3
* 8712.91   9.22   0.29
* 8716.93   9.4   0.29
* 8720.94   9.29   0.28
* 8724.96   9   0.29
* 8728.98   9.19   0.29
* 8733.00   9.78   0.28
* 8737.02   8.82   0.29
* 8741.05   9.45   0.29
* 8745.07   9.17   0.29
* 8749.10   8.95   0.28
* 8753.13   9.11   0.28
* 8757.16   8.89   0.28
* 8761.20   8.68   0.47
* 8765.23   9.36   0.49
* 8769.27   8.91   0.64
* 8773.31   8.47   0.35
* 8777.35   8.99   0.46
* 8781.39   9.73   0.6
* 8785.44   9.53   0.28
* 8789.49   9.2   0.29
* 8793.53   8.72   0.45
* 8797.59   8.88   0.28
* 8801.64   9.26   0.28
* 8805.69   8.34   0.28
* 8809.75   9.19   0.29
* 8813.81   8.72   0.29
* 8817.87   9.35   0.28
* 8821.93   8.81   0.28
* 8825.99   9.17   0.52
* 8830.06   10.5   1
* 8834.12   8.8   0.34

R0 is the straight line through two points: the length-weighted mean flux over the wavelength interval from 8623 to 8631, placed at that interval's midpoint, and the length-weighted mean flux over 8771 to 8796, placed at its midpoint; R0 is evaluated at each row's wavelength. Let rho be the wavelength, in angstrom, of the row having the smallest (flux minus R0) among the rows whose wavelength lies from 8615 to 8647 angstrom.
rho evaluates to 8617.15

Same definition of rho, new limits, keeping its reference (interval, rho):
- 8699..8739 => 8737.02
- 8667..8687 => 8672.88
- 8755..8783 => 8773.31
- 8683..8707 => 8688.87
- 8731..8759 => 8737.02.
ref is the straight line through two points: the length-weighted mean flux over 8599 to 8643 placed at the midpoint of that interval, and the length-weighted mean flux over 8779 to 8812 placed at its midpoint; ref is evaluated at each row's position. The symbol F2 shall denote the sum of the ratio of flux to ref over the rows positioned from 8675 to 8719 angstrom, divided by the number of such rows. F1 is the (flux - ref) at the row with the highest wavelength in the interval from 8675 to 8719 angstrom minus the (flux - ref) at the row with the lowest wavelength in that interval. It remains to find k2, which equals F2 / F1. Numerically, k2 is 4.1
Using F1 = 0.25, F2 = 0.99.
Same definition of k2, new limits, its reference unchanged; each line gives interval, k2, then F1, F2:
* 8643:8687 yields 7.1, 0.13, 0.95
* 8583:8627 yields 3.1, 0.32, 0.99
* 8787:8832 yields 0.7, 1.36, 1.00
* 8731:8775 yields -0.8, -1.25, 0.99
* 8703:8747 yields -4.0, -0.25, 1.01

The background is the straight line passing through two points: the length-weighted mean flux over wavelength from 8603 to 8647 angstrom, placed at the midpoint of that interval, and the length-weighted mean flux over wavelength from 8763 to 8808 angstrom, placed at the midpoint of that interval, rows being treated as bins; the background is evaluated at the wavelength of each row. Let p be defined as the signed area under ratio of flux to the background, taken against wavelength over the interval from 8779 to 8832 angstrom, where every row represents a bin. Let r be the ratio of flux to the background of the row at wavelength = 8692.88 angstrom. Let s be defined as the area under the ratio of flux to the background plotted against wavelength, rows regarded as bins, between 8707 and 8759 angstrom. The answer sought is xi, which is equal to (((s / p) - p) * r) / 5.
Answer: -10.1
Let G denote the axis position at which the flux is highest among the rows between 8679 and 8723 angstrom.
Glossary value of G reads 8680.87 angstrom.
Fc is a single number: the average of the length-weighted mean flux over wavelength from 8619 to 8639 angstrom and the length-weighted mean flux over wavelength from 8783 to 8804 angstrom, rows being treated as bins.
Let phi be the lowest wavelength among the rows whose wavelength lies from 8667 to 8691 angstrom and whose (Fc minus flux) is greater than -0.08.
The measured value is 8668.89 angstrom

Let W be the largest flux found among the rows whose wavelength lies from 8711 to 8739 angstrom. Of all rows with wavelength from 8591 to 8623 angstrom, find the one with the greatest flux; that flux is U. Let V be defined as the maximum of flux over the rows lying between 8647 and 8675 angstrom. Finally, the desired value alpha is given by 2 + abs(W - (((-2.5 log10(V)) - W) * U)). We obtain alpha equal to 132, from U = 9.81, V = 9.33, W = 9.78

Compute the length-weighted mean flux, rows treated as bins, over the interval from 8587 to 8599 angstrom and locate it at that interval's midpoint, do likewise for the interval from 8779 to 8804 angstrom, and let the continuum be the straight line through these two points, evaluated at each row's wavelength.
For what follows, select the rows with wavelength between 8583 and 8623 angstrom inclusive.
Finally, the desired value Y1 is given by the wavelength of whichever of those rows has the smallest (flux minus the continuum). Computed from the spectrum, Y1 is 8617.15 angstrom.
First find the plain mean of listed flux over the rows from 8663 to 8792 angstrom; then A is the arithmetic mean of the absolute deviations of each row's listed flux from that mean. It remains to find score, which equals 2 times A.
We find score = 0.60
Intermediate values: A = 0.30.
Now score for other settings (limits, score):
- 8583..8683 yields 0.75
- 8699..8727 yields 0.26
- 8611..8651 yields 0.53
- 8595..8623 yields 0.69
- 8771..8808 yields 0.74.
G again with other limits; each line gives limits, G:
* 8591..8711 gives 8621.12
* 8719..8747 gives 8733.00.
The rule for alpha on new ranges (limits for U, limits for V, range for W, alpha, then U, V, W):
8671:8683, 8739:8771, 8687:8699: 126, 9.67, 9.45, 9.4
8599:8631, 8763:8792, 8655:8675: 122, 9.81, 9.73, 8.89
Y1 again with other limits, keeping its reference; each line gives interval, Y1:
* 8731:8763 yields 8761.20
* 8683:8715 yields 8688.87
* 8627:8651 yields 8644.97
